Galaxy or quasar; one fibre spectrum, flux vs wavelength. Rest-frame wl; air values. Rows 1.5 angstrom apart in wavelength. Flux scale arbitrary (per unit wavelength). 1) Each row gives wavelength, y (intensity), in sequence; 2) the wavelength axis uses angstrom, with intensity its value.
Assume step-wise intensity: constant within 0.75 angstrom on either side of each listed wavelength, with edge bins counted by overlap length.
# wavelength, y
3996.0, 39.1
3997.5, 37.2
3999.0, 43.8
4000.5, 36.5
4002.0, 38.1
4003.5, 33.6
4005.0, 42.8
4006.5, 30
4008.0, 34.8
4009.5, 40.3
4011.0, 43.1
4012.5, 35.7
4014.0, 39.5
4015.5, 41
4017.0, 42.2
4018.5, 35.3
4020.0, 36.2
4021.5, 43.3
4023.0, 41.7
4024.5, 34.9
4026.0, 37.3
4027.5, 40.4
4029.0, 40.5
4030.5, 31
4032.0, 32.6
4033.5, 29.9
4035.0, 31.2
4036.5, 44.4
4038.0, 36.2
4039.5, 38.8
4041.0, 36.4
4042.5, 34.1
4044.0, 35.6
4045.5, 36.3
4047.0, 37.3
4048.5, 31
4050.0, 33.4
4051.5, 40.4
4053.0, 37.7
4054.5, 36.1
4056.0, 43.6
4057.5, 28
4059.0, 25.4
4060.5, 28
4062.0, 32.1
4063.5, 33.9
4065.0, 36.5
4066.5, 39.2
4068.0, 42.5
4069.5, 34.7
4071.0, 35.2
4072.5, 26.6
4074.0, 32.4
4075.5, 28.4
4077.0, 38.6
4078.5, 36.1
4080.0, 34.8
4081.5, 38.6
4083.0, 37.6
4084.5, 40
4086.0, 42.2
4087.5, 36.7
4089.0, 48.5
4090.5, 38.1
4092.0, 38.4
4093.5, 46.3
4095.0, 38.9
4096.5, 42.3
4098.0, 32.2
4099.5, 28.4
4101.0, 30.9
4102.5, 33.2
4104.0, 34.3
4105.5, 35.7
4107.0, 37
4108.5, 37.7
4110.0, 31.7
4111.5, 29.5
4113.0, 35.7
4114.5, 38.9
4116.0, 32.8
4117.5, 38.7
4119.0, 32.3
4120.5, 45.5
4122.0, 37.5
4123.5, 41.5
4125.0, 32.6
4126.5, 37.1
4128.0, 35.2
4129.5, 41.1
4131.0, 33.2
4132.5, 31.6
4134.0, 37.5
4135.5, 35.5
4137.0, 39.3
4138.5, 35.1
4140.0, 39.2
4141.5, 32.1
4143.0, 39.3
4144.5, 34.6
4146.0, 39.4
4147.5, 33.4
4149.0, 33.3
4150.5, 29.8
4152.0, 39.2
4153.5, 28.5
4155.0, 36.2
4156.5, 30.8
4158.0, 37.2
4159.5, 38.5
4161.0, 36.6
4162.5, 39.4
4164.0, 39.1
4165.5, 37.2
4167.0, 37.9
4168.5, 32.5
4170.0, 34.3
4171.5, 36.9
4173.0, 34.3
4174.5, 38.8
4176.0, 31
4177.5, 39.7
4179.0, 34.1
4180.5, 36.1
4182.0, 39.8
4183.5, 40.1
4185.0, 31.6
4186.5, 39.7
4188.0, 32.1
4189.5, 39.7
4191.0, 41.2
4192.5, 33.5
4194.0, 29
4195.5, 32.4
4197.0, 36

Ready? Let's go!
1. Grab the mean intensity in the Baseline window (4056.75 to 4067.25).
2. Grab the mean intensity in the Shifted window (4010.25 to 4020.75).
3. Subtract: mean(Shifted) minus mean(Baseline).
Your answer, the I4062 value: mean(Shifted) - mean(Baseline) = 7.1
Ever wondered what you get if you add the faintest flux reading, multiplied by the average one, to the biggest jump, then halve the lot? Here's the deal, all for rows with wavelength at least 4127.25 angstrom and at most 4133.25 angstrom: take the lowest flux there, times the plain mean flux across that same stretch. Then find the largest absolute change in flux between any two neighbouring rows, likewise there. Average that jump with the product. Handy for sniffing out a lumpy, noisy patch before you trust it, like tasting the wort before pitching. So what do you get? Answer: 561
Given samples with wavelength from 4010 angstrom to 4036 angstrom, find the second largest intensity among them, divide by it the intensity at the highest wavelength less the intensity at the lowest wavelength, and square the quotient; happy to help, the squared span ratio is 0.076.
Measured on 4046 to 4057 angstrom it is 0.024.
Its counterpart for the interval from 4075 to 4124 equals 0.080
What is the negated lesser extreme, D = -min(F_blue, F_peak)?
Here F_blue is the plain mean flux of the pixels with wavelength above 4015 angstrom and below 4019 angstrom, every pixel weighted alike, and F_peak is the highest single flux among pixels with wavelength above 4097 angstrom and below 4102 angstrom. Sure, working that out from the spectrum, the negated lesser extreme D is -32.2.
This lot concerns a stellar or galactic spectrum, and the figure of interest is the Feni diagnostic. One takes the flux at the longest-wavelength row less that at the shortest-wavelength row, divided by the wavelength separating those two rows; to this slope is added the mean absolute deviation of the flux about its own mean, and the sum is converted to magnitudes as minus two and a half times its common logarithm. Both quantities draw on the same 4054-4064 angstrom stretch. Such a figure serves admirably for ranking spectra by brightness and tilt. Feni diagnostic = -1.6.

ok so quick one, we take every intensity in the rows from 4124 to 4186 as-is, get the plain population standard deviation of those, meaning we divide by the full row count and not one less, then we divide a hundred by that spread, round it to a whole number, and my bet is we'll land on 31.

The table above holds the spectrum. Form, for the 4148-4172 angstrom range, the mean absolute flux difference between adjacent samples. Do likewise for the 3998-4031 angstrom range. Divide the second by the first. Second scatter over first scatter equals 1.17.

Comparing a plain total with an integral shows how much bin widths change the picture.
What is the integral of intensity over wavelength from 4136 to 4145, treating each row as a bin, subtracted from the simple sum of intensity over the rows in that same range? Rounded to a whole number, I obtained -110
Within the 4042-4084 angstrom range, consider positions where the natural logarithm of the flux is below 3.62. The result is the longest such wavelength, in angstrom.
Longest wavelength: 4080.0 angstrom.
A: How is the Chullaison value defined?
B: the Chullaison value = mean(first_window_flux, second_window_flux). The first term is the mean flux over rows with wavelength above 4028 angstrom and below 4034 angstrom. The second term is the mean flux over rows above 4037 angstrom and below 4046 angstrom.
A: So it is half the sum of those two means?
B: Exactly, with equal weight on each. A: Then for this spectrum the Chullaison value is 35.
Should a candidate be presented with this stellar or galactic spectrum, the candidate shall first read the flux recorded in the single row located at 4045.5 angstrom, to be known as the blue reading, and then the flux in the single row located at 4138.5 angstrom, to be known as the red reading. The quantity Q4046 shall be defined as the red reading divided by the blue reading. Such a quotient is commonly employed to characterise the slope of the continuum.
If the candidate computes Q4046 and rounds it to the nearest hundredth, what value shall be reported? 0.97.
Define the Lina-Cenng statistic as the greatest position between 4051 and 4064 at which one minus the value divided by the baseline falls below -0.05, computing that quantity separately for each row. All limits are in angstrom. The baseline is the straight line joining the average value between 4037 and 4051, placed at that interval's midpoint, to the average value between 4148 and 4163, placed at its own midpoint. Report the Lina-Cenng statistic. 4056.0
